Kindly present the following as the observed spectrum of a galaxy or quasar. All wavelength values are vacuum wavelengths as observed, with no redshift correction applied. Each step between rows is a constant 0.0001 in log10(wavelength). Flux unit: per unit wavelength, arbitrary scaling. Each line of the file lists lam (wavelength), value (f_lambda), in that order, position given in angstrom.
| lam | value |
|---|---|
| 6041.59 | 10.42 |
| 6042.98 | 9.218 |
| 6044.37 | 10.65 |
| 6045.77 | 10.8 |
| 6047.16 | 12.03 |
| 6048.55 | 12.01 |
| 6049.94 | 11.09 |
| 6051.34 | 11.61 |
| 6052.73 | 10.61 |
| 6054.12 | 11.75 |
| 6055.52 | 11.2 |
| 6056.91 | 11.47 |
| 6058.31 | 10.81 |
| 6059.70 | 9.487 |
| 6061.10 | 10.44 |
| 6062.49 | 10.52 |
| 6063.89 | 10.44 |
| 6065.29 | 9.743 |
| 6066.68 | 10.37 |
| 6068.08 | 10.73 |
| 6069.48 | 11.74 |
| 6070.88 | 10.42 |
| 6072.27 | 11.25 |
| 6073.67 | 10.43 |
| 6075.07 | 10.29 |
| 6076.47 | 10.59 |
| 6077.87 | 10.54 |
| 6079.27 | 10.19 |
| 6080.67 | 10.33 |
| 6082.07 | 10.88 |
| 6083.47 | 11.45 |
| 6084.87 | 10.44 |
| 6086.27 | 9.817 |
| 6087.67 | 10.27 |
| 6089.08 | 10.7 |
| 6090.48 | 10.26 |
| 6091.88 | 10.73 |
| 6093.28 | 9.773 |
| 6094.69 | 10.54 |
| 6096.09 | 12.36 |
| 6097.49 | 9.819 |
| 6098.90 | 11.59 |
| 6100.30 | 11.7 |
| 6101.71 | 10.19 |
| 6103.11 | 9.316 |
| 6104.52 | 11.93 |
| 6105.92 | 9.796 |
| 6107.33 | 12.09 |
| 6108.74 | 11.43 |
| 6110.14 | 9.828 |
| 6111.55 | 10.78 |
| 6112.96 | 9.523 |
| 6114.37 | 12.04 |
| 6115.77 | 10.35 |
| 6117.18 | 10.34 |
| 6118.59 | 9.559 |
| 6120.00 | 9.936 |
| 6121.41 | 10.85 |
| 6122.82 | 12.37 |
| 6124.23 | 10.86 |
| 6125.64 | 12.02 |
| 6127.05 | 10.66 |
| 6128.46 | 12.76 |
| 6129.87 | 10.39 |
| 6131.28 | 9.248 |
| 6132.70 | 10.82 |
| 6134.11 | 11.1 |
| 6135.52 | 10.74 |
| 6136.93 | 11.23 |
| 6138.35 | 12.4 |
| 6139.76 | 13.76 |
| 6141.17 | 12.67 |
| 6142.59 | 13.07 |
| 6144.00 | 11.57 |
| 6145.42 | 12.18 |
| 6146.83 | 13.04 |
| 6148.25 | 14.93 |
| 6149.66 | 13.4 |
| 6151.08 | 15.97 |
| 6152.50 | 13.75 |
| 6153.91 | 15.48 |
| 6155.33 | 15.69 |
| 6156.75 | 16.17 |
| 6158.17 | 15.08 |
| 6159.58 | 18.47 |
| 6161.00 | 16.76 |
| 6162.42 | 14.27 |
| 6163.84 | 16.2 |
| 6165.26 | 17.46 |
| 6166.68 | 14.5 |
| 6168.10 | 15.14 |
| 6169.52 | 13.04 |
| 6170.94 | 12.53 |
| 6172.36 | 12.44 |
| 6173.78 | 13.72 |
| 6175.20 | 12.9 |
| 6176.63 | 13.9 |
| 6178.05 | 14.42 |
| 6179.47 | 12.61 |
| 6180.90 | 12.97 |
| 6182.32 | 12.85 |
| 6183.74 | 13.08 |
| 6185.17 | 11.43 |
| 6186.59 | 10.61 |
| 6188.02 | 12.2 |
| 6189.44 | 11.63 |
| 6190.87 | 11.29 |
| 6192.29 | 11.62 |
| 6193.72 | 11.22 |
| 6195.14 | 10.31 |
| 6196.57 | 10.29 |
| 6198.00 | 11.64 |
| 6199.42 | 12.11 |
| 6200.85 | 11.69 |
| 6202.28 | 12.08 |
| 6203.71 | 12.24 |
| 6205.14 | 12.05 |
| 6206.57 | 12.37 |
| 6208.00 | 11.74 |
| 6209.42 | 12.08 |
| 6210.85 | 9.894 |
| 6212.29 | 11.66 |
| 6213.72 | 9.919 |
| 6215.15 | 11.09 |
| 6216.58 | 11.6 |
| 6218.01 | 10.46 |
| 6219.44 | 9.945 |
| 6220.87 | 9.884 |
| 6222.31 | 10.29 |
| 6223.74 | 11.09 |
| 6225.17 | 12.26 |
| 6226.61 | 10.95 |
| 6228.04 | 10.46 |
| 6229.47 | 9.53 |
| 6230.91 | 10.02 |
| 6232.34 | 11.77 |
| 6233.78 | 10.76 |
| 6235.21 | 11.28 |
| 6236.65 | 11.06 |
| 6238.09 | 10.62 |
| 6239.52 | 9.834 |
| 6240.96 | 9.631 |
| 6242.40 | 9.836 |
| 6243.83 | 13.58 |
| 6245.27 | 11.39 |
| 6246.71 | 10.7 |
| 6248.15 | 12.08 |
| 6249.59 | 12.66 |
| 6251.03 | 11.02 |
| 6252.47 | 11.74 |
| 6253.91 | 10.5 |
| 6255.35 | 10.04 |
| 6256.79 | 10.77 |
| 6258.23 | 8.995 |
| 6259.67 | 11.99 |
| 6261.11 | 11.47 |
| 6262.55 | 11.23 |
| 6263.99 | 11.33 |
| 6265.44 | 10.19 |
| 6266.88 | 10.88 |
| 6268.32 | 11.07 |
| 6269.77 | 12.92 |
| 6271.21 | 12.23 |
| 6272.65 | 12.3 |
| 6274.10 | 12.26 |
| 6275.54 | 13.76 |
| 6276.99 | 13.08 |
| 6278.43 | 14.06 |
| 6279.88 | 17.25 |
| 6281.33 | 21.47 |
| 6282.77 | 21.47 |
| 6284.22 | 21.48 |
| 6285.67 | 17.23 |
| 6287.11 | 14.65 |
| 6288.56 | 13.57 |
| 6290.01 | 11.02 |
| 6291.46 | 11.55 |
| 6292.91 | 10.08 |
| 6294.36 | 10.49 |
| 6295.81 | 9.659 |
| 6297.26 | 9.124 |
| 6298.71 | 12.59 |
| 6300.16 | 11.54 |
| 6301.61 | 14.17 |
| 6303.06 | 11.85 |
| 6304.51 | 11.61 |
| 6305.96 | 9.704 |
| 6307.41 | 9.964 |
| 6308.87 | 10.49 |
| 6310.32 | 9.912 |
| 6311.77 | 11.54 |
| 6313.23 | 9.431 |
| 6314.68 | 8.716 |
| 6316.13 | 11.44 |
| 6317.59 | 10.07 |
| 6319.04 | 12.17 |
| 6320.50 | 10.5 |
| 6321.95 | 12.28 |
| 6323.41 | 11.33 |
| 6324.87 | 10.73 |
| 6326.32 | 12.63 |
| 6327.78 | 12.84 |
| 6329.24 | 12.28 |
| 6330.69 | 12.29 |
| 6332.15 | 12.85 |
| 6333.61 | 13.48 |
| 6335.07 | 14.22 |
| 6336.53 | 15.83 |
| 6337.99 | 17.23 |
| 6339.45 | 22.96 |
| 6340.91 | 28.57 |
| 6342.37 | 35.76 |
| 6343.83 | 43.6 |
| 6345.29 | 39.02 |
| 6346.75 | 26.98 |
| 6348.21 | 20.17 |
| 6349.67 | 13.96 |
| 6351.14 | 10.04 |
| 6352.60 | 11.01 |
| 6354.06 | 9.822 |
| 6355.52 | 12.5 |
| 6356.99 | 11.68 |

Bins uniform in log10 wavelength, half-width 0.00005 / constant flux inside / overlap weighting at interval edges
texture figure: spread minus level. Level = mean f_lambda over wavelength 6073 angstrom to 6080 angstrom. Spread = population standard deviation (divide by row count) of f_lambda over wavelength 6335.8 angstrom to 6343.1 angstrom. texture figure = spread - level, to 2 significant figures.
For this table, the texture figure -3.0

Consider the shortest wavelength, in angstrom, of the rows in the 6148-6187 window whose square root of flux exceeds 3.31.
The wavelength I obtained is 6148.25 angstrom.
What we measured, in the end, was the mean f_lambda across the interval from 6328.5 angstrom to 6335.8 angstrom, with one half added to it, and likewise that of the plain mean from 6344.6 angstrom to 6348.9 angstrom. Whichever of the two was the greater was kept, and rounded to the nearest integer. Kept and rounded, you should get 29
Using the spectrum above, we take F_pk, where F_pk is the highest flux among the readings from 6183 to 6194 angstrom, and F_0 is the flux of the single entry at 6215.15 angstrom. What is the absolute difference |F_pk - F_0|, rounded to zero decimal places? 2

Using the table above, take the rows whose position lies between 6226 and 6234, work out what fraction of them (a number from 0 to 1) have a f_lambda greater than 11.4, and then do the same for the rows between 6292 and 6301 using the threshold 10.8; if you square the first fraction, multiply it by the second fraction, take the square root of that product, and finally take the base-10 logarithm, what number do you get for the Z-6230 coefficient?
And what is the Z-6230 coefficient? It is -1.0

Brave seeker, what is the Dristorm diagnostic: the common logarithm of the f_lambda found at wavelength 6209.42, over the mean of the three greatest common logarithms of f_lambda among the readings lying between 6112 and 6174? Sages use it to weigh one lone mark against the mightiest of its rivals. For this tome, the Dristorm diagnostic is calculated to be 0.87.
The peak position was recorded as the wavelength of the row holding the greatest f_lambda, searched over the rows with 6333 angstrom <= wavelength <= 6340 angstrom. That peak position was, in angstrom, 6339.45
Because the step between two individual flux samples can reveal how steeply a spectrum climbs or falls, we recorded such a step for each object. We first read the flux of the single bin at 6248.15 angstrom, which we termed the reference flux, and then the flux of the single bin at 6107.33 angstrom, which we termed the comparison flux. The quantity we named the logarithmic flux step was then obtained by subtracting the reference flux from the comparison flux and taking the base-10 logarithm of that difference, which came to -2.0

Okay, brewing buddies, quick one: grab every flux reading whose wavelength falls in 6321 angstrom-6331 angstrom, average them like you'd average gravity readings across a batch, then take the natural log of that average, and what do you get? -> 2.49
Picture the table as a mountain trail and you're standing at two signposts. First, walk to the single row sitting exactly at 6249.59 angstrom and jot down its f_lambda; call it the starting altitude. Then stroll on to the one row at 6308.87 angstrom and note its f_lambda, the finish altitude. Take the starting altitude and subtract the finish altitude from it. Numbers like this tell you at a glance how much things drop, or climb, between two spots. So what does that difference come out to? 2.2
